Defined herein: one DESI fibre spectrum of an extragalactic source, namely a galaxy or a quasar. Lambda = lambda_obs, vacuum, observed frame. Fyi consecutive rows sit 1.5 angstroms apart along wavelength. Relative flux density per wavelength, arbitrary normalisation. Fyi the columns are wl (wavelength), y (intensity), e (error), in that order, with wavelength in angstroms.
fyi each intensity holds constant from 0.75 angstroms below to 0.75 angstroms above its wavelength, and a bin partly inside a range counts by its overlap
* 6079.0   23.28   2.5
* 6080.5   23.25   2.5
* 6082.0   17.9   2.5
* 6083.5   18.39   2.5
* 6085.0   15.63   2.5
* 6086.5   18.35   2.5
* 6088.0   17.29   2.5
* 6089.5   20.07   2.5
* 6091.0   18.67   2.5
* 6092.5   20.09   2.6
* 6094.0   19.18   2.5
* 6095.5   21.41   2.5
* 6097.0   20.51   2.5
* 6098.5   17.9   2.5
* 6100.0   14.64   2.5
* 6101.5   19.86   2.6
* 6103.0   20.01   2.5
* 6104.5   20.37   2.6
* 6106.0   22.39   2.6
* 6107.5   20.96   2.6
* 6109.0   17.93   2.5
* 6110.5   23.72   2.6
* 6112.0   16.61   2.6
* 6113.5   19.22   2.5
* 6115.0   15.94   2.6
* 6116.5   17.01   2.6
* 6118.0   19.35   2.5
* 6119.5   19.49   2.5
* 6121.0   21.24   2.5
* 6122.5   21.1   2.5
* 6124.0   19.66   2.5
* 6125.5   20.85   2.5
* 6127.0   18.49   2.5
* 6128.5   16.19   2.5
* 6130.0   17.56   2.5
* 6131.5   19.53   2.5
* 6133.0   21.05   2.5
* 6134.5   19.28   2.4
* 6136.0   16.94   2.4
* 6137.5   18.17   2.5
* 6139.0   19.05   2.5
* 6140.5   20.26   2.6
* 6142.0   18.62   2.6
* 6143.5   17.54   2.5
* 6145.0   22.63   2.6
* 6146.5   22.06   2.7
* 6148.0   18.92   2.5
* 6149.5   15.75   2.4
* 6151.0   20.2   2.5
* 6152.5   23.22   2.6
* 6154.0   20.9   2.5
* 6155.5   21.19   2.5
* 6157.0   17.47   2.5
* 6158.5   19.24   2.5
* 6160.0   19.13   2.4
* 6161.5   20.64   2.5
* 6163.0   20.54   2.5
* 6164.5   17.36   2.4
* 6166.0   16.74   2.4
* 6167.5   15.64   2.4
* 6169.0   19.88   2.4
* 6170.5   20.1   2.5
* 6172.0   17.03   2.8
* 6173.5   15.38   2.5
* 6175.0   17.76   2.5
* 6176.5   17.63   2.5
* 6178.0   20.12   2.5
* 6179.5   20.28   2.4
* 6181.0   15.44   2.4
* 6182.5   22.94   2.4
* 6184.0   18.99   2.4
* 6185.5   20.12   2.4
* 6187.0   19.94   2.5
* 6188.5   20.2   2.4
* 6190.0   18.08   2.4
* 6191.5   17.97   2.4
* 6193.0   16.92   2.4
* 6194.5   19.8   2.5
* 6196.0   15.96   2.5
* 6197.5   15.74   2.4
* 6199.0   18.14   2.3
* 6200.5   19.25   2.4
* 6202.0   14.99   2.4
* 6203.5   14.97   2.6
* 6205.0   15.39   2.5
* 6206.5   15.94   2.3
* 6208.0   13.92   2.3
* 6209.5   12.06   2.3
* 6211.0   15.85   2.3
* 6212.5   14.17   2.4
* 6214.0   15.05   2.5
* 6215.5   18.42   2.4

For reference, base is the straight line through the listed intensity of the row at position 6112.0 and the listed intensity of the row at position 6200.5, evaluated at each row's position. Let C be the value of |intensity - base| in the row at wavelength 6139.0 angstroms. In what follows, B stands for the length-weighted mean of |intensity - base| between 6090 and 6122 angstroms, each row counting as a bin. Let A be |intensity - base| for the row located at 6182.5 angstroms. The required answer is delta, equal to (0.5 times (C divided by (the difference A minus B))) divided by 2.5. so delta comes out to 0.3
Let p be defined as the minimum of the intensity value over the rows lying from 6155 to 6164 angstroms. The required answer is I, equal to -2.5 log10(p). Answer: -3.11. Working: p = 17.47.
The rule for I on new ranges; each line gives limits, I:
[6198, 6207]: -2.94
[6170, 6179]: -2.97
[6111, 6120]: -3.01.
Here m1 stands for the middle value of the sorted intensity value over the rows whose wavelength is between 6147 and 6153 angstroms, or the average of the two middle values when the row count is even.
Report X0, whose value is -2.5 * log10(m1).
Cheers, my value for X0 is -3.23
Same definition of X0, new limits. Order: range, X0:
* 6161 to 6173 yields -3.17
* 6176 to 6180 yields -3.26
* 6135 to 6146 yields -3.17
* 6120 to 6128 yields -3.30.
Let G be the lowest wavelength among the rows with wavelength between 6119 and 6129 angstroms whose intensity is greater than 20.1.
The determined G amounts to 6121.0 angstroms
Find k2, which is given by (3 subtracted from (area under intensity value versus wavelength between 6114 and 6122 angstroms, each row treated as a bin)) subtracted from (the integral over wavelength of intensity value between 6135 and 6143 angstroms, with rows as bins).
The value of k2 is 2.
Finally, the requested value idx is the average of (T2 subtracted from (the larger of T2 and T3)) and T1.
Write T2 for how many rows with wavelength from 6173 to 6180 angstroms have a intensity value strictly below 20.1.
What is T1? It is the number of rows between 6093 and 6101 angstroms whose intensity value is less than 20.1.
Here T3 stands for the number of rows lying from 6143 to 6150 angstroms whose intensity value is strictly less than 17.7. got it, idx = 1.5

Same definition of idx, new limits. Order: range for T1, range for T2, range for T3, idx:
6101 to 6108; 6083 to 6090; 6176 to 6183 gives 1.0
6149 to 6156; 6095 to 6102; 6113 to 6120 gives 0.5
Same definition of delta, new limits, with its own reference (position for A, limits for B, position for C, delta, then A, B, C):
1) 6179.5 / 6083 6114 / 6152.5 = -0.7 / 1.7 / 3.17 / 5.4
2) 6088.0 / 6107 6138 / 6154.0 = -0.7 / 1.4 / 2.33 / 3.0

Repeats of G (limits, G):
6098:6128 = 6104.5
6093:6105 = 6095.5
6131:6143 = 6133.0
